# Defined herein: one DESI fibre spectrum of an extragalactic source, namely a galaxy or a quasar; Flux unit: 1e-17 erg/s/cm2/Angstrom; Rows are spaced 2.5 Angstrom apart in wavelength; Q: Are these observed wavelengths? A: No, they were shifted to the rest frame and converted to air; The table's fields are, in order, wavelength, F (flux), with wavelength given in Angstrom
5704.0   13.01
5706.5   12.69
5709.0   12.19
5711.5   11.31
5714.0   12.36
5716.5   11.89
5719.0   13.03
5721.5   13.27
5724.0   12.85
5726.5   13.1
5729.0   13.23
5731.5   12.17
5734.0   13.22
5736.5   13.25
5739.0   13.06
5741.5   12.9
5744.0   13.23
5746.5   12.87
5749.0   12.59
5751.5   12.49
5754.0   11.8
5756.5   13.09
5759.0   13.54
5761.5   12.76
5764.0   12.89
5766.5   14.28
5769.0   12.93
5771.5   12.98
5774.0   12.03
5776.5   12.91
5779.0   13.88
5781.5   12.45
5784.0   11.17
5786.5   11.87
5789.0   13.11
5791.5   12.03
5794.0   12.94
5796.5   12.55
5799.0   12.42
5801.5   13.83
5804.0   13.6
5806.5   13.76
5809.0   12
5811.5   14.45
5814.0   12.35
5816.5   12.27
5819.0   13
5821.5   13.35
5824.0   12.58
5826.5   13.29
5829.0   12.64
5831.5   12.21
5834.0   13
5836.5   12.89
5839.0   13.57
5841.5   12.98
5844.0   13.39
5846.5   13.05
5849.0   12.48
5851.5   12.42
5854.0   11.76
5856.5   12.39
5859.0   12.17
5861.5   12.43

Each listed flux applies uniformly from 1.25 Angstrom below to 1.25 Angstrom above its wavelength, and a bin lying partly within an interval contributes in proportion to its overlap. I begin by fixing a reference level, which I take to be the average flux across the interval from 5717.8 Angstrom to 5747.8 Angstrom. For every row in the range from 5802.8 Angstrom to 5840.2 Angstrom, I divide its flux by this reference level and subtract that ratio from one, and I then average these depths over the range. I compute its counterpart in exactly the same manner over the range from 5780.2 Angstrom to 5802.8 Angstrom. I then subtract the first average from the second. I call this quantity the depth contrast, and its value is 0.039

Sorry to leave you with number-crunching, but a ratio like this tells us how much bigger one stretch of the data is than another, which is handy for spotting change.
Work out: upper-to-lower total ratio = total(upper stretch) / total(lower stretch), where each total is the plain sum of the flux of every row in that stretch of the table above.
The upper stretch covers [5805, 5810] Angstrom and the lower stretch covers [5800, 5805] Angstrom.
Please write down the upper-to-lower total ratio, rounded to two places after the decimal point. 0.94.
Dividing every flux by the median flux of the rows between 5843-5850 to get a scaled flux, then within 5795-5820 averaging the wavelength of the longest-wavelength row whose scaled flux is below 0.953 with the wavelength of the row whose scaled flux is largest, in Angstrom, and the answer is 5814.0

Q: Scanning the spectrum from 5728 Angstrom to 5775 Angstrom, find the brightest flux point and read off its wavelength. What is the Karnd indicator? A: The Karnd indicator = 5766.5 Angstrom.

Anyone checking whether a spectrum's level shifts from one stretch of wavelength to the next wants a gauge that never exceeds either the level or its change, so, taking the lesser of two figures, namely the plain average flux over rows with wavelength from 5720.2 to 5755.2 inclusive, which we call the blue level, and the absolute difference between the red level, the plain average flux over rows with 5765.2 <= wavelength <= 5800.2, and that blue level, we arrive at 0.18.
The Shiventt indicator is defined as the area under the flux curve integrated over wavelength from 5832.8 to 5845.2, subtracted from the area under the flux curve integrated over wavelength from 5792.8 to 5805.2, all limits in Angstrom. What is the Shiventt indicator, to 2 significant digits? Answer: -1.2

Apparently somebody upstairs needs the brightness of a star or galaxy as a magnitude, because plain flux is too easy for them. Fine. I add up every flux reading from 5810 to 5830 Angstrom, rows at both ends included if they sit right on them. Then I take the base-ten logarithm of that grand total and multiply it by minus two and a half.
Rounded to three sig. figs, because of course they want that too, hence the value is -5.04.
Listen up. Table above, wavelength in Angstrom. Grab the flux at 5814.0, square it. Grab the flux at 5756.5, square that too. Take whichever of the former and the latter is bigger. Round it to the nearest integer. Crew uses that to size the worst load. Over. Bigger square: 171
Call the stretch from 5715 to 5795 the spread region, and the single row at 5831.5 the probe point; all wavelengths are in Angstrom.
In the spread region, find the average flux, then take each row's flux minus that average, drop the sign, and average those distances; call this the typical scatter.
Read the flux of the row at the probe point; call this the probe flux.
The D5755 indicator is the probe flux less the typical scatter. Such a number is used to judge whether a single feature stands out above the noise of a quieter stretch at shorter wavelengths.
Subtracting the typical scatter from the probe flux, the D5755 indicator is 11.7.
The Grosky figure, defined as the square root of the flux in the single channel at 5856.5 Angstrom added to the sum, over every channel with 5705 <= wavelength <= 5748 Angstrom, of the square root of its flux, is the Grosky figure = 64.2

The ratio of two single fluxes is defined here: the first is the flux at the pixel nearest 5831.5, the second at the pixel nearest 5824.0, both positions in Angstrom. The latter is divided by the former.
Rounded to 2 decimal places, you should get 1.03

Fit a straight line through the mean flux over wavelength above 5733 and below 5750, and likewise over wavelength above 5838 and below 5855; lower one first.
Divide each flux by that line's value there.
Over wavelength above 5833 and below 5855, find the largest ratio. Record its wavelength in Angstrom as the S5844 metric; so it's 5839.0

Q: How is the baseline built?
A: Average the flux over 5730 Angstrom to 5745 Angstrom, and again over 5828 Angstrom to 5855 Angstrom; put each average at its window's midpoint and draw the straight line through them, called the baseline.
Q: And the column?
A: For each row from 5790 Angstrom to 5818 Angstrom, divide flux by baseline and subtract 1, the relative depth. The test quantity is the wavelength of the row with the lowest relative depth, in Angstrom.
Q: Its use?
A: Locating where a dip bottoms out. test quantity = 5791.5 Angstrom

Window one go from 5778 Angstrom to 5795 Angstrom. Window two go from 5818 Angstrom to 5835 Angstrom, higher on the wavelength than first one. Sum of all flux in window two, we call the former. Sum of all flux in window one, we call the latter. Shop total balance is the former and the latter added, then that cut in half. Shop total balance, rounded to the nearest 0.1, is 88.8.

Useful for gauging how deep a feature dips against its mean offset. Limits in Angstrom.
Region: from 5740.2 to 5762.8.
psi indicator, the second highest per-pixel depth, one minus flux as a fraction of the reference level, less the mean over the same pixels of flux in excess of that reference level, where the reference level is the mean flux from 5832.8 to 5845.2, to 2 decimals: 0.41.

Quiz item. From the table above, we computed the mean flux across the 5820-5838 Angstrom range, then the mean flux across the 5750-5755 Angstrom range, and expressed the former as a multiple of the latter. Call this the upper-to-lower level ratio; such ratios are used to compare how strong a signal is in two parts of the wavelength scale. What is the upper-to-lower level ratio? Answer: 1.06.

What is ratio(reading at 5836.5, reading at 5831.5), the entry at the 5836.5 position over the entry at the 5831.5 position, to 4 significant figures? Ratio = 1.056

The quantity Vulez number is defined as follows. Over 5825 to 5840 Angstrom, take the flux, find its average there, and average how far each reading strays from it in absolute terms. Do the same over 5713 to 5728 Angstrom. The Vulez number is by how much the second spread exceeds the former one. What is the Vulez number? 0.1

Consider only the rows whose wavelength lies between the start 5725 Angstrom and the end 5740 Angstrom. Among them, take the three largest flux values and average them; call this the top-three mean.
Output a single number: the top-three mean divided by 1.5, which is 8.82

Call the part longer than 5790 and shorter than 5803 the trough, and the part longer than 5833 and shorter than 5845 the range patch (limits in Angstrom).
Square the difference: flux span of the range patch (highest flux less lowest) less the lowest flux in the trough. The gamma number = 129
